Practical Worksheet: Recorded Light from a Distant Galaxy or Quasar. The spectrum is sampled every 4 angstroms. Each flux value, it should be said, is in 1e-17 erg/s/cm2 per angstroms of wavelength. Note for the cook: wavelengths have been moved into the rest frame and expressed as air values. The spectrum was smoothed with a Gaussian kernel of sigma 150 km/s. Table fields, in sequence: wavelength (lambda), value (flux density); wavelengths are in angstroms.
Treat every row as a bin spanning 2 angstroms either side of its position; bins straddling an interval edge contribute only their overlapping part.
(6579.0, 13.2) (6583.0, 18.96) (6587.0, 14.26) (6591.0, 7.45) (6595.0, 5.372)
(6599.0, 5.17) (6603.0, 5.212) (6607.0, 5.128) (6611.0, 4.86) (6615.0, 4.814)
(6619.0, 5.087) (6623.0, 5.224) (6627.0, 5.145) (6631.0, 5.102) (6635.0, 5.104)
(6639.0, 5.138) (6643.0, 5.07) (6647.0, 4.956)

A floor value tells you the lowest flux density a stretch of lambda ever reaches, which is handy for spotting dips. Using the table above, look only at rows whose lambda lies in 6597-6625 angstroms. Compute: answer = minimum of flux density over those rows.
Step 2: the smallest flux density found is 4.814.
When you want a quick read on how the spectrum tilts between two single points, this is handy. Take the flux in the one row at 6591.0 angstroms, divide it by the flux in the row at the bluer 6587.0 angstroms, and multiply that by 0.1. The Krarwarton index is 0.052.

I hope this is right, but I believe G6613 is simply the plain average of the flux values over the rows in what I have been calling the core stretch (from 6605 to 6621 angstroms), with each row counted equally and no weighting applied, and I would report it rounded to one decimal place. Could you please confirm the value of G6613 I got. 5.0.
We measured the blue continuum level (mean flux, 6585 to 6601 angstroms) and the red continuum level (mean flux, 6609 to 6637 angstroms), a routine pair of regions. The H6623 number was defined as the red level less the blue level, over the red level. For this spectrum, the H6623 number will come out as -0.60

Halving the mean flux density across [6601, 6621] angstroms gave 2.51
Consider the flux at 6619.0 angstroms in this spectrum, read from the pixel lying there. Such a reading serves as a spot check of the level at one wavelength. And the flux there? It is 5.087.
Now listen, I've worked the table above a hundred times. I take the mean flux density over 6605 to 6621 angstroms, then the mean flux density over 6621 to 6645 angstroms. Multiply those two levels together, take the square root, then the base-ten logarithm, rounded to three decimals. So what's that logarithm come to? 0.703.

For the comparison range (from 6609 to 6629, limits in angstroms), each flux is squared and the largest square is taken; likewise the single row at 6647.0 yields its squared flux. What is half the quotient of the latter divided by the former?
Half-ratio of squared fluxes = 0.45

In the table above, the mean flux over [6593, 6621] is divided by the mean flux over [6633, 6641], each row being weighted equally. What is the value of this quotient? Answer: 1.0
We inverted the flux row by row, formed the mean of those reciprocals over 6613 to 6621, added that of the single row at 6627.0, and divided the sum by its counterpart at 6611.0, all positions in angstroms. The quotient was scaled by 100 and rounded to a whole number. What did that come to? 193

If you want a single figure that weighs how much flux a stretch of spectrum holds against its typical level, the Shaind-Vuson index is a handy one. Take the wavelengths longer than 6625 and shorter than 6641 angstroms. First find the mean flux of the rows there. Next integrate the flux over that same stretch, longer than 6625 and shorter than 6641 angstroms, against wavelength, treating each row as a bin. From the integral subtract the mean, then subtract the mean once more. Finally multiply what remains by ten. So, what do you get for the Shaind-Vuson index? 717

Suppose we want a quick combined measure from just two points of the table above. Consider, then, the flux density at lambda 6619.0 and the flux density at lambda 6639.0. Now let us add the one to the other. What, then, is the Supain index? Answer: 10.2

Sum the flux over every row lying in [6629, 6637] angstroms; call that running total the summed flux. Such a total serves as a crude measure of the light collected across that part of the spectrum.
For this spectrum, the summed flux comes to 10.2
